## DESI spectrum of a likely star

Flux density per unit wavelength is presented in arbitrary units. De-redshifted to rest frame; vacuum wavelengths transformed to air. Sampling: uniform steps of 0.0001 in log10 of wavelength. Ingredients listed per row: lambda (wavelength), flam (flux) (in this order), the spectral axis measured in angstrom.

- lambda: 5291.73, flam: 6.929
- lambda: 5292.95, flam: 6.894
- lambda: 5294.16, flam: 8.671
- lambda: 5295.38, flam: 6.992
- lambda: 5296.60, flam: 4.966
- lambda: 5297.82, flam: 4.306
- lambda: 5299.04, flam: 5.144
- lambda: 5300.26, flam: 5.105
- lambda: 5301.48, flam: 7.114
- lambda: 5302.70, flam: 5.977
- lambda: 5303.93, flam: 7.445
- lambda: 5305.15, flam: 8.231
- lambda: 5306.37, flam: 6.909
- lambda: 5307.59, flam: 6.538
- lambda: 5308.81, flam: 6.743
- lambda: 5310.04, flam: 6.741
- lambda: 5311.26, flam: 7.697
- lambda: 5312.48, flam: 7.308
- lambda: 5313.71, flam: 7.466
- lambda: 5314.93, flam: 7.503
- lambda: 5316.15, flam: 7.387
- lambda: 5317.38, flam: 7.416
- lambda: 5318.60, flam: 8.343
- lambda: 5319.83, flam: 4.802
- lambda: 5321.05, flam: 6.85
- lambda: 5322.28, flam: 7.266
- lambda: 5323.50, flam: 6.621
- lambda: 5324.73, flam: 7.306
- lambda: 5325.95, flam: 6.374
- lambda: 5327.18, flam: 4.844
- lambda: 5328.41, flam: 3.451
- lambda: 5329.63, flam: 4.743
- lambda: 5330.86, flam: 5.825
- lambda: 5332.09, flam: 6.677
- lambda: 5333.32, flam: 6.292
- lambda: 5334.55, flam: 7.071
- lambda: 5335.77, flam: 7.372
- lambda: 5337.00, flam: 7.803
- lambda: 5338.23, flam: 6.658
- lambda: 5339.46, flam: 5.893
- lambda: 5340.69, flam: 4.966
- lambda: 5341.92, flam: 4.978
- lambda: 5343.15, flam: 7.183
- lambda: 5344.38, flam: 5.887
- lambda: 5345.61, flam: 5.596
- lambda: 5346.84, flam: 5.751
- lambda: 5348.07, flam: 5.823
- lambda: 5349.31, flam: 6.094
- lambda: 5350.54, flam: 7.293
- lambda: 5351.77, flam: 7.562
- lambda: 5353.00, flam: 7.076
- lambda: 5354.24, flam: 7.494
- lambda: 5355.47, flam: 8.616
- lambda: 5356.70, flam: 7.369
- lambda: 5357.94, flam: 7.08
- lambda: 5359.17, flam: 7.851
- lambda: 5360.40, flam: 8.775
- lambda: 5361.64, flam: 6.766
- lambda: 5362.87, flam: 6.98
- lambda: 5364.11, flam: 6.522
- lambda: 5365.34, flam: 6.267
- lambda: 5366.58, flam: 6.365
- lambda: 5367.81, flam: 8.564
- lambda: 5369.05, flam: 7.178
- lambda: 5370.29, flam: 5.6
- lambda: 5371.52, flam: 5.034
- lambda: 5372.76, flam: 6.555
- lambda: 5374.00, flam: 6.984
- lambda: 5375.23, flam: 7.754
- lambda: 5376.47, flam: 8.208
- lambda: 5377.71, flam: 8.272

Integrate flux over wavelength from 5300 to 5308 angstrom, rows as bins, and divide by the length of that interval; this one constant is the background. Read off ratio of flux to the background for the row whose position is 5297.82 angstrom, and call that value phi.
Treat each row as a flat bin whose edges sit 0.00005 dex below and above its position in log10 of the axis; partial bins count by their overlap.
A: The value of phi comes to 0.6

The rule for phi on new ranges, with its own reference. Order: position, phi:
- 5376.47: 1.2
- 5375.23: 1.1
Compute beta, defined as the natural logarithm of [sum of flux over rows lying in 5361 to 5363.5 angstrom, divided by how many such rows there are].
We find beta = 1.93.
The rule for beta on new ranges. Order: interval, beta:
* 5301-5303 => 1.88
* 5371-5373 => 1.76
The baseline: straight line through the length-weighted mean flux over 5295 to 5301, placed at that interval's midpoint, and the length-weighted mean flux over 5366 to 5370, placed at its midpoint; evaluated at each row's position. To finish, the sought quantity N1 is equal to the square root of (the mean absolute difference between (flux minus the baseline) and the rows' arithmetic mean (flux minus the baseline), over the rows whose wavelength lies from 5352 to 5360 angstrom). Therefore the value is 0.6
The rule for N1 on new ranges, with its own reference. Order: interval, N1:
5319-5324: 0.9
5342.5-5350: 0.6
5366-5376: 0.9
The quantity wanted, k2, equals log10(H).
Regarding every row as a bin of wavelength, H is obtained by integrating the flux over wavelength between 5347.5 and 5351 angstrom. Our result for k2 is 1.35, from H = 22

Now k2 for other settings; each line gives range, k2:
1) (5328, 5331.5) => 1.22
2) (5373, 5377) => 1.48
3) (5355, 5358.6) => 1.44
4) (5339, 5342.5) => 1.26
